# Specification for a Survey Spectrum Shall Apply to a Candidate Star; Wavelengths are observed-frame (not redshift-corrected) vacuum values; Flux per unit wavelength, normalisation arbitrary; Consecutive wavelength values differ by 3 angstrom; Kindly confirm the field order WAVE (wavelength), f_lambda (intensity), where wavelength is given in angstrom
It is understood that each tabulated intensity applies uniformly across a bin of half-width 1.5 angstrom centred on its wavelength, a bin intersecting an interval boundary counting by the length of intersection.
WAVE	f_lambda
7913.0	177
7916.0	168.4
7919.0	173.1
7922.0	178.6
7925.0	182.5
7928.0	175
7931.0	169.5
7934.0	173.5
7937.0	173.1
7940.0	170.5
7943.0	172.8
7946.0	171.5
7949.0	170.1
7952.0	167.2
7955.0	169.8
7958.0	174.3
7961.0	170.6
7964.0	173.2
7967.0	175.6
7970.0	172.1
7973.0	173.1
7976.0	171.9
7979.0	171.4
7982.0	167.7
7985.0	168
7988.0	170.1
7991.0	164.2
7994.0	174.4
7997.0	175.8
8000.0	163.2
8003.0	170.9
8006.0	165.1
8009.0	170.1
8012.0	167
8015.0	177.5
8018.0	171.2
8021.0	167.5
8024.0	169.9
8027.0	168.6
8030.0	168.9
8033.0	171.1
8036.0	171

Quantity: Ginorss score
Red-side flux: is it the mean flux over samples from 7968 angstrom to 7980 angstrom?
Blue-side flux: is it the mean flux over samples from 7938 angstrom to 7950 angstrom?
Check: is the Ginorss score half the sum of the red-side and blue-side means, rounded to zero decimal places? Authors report 172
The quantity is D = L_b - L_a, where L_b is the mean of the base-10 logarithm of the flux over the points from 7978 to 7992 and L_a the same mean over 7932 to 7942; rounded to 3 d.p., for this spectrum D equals -0.010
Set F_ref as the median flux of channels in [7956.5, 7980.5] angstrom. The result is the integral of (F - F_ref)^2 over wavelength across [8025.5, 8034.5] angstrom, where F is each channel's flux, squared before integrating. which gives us 96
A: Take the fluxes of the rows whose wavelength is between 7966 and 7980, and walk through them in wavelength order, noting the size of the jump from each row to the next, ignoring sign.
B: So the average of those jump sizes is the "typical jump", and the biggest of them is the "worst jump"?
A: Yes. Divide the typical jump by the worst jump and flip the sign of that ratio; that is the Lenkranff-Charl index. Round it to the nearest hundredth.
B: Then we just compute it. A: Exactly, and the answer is -0.44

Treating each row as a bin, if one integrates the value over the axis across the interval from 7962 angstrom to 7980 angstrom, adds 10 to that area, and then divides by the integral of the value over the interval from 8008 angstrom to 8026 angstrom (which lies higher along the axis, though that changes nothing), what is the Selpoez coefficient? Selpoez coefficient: 1.017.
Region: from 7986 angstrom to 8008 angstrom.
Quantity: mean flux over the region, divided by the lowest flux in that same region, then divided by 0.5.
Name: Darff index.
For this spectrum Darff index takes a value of 2.07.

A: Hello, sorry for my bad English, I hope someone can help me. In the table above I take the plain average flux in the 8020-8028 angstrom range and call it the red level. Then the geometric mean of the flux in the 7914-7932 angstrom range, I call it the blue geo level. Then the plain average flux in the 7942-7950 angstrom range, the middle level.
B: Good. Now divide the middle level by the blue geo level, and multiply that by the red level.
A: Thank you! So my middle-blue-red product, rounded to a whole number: 166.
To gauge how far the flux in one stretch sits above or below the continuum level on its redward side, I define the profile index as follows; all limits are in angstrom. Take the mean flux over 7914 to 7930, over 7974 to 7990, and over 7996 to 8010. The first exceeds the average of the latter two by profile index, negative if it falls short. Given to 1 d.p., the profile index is 6.1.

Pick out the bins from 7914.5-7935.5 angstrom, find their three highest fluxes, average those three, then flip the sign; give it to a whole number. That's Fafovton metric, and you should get -179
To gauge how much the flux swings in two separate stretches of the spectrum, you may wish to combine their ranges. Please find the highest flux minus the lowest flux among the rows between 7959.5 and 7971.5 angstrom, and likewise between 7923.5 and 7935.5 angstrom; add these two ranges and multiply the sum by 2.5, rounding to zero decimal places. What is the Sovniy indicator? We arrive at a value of 45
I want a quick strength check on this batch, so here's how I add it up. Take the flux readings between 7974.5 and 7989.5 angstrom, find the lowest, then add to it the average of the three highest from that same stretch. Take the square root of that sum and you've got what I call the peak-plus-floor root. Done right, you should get 18.41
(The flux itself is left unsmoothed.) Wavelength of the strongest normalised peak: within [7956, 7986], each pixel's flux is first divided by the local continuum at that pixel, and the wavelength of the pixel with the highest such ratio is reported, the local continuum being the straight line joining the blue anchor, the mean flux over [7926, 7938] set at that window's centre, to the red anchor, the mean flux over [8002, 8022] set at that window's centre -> 7967.0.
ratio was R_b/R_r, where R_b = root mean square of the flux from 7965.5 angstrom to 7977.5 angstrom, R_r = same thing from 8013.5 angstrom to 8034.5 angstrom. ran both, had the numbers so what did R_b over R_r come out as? 1.015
